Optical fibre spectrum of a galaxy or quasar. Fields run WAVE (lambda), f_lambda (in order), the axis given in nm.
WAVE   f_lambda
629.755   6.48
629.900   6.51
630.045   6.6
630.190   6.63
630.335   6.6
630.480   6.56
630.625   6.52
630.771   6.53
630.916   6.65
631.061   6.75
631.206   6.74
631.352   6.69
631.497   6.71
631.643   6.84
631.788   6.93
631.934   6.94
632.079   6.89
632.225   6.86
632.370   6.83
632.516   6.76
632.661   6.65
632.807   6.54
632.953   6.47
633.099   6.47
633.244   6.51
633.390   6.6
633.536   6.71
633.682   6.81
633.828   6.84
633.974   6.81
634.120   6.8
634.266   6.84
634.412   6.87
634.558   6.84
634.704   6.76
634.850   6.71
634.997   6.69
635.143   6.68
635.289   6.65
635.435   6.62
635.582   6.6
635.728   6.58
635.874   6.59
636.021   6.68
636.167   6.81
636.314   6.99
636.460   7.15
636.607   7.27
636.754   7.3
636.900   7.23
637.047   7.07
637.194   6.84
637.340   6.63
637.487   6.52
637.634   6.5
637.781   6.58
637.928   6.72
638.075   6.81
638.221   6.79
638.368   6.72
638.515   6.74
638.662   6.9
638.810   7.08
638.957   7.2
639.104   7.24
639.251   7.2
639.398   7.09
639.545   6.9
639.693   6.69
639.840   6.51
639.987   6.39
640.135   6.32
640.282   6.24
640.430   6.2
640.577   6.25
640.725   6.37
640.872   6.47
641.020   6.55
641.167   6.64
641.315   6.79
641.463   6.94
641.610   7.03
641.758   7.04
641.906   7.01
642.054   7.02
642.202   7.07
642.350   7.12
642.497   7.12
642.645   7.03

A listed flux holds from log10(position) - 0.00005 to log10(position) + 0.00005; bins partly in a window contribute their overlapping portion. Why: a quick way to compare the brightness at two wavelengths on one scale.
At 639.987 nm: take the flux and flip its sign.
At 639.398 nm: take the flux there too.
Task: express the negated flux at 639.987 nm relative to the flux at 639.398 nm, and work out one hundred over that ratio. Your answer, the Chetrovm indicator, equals -111.0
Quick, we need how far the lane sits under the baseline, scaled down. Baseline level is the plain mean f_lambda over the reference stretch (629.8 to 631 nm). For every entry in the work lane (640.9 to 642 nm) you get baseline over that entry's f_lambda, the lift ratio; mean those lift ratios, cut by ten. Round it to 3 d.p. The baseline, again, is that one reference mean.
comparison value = 0.096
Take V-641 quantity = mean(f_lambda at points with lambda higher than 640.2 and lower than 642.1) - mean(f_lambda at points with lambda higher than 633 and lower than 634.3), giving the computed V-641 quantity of -0.1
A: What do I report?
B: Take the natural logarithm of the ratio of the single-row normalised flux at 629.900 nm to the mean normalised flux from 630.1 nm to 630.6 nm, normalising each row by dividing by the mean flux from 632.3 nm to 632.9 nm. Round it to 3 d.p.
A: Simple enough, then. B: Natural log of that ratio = -0.013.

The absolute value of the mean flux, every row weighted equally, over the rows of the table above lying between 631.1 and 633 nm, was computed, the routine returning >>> 6.76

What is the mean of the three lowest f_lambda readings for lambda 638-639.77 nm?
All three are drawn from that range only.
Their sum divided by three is 6.72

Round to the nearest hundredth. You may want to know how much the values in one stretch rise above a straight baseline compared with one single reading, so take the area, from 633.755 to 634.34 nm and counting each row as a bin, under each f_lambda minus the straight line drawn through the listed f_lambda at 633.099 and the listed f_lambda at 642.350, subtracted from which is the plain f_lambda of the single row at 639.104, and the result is -7.07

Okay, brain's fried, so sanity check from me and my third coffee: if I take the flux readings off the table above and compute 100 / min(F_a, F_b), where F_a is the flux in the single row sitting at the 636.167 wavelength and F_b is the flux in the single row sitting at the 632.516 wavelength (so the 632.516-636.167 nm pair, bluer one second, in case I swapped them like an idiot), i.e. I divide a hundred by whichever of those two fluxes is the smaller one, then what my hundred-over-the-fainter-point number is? 14.8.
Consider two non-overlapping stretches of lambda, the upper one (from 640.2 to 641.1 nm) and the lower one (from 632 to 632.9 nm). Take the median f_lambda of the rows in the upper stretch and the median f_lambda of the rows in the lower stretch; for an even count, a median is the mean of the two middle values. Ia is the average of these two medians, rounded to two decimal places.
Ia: 6.55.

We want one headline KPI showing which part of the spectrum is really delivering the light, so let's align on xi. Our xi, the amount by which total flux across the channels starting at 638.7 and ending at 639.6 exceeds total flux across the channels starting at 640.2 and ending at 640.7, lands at 24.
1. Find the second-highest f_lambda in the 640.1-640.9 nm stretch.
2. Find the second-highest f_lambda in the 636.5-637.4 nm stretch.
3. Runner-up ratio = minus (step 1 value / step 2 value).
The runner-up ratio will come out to -0.88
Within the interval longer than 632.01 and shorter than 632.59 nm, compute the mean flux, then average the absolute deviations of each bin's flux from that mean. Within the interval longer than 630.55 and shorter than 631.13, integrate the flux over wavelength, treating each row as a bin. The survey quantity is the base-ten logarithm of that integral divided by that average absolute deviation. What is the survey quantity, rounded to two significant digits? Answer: 2.0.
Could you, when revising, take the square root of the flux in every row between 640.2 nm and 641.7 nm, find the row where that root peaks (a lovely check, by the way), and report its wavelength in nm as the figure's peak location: 641.610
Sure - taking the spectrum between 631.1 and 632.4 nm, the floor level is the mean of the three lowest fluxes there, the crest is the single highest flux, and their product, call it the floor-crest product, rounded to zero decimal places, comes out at 47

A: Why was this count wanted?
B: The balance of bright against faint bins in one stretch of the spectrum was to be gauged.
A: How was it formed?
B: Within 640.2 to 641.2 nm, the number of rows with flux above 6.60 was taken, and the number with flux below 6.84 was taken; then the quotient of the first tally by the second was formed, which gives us 0.14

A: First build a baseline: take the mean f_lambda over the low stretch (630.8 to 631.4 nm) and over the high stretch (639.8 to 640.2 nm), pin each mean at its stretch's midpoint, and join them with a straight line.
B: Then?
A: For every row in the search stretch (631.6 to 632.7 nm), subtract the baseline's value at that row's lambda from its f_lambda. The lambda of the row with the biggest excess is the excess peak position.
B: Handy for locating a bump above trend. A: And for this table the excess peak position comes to 631.934 nm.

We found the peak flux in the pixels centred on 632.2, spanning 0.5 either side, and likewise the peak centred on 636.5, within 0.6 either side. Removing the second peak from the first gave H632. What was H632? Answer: -0.36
